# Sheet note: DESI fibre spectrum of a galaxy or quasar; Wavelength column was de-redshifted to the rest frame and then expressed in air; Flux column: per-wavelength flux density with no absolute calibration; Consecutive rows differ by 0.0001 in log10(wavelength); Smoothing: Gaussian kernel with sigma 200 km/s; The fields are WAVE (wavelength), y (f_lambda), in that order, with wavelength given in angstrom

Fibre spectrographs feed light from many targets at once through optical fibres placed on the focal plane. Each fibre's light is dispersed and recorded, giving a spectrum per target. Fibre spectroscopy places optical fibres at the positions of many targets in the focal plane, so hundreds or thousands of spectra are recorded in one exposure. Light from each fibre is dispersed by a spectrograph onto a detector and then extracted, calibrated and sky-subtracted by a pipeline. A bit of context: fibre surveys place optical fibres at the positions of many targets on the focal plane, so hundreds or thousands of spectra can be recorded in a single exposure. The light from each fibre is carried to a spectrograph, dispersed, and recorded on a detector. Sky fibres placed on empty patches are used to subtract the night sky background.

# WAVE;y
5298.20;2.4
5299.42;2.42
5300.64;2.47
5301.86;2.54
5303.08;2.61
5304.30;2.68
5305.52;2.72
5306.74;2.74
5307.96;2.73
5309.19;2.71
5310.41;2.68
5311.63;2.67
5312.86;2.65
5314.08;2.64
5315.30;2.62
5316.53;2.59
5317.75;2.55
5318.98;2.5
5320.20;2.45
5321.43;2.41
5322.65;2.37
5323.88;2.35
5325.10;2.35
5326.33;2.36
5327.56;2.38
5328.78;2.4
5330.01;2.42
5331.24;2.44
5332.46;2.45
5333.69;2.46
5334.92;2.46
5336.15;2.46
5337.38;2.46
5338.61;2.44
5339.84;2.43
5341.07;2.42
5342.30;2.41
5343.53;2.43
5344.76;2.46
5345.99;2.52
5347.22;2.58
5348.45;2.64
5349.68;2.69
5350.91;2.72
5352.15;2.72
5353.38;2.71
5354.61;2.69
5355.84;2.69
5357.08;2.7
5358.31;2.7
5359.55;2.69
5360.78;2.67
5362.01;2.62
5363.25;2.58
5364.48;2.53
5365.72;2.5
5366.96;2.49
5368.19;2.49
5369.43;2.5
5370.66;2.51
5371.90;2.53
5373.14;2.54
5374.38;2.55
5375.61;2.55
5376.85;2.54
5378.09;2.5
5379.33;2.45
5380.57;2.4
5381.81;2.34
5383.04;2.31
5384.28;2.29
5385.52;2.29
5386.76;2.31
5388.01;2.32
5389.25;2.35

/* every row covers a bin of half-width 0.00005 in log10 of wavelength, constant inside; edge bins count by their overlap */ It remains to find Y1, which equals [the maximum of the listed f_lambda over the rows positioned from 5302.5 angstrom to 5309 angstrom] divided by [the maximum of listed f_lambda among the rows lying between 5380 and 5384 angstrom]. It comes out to 1.142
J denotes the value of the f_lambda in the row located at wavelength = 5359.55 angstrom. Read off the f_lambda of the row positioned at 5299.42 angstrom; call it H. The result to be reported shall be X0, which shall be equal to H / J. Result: 0.90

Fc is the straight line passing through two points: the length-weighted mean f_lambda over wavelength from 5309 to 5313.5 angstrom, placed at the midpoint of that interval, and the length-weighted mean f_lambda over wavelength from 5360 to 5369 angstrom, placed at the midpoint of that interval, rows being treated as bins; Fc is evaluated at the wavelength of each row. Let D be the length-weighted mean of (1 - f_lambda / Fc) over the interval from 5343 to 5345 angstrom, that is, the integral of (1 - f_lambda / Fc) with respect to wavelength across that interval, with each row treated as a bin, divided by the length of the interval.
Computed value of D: 0.061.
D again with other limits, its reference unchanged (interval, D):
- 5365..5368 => 0.022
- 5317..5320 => 0.053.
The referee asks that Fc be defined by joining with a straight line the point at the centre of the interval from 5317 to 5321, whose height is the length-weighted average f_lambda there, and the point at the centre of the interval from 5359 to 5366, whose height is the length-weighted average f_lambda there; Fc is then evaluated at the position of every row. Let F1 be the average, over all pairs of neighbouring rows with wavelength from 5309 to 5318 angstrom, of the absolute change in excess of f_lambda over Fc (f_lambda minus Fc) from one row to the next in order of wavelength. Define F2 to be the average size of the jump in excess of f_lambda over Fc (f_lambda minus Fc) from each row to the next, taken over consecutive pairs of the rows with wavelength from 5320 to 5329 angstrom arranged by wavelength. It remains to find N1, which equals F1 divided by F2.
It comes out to 1.2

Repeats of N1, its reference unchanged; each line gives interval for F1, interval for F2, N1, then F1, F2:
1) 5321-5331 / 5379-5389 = 0.6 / 0.018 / 0.028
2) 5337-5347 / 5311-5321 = 0.7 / 0.023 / 0.034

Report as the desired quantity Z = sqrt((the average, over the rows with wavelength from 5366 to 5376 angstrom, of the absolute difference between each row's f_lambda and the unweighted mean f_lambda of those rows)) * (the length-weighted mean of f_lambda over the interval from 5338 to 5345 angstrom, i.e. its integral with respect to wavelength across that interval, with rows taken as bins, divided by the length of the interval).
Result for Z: 0.36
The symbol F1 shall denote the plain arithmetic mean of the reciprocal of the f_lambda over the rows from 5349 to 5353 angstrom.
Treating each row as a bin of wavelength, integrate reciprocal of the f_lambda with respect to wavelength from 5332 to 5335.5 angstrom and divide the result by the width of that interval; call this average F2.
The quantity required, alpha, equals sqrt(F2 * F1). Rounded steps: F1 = 0.369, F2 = 0.407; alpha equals 0.387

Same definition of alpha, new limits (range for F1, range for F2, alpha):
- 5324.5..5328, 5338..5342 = 0.417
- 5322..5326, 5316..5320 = 0.409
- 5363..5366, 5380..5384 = 0.411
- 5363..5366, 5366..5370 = 0.398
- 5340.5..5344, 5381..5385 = 0.423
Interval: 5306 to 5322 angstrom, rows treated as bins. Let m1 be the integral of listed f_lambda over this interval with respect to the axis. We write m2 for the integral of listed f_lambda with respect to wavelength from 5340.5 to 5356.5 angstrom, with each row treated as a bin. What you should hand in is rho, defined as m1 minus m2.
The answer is 0.3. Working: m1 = 41.8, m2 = 41.5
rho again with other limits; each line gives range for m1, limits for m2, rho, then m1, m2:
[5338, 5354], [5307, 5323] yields -0.6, 40.8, 41.4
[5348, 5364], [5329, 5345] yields 3.8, 42.9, 39.0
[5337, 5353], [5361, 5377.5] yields -1.3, 40.6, 41.8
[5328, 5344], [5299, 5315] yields -3.2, 39.0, 42.2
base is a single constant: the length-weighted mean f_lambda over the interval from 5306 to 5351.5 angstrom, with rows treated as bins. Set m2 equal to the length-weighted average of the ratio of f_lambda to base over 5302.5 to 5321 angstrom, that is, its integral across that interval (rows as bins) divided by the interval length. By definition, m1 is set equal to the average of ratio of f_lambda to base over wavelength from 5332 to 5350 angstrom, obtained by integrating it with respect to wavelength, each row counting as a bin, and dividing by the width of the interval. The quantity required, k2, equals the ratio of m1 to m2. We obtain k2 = 0.94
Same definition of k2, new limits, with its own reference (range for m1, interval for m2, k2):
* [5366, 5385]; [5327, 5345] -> 1.01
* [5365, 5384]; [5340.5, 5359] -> 0.95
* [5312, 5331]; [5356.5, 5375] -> 0.96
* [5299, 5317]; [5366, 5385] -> 1.07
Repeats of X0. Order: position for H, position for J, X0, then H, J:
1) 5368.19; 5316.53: 0.96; 2.49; 2.59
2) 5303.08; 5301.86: 1.03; 2.61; 2.54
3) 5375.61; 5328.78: 1.06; 2.55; 2.4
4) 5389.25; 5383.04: 1.02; 2.35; 2.31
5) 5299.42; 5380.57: 1.01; 2.42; 2.4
